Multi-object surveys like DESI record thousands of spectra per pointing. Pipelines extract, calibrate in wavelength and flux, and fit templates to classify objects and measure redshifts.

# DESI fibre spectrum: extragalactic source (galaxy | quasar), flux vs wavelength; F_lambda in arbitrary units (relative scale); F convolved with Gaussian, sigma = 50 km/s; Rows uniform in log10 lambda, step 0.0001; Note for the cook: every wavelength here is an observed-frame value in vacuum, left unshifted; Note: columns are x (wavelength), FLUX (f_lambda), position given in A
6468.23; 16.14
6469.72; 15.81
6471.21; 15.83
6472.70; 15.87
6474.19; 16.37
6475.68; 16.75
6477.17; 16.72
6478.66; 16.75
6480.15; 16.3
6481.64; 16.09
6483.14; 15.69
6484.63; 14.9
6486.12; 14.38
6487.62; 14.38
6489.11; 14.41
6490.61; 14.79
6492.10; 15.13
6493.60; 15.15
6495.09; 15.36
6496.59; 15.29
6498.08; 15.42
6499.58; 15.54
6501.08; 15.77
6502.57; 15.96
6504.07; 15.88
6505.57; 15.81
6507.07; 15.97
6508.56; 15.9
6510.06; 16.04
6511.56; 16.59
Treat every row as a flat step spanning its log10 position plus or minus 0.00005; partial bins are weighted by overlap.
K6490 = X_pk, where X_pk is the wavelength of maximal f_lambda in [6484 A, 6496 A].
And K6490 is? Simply 6495.09 A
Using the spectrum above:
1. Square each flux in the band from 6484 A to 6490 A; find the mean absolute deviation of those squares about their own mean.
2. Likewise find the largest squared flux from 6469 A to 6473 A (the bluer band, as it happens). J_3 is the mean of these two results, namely 129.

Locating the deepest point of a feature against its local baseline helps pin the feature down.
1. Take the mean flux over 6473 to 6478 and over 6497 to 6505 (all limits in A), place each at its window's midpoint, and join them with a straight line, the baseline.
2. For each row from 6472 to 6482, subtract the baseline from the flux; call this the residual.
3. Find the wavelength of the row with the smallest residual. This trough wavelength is 6472.70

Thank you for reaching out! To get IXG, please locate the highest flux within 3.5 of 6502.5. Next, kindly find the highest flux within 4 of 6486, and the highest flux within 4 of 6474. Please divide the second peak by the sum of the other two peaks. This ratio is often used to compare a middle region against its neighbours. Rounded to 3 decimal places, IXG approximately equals 0.480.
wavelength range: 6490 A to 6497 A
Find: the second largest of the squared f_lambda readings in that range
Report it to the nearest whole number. 234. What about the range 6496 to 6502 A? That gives 241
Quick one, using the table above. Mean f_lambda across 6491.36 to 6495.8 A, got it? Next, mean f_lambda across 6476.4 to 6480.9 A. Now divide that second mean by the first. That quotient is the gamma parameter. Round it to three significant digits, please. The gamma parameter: 1.09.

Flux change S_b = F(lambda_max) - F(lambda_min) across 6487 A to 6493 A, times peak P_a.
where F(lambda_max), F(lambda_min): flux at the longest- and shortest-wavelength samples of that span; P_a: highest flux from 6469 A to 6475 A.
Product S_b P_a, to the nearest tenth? 12.3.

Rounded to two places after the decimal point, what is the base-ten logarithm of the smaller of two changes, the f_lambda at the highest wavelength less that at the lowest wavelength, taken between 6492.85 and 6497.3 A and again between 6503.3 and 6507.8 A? -1.05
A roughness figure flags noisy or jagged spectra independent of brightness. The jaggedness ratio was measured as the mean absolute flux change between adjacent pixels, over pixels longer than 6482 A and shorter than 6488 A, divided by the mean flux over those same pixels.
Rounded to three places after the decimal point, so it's 0.029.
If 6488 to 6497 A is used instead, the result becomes 0.014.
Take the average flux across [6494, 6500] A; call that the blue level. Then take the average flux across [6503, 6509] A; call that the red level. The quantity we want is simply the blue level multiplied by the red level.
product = 245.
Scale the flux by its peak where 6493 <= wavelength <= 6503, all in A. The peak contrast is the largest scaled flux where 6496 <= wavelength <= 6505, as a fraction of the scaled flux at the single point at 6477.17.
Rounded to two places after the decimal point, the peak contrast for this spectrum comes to 0.95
